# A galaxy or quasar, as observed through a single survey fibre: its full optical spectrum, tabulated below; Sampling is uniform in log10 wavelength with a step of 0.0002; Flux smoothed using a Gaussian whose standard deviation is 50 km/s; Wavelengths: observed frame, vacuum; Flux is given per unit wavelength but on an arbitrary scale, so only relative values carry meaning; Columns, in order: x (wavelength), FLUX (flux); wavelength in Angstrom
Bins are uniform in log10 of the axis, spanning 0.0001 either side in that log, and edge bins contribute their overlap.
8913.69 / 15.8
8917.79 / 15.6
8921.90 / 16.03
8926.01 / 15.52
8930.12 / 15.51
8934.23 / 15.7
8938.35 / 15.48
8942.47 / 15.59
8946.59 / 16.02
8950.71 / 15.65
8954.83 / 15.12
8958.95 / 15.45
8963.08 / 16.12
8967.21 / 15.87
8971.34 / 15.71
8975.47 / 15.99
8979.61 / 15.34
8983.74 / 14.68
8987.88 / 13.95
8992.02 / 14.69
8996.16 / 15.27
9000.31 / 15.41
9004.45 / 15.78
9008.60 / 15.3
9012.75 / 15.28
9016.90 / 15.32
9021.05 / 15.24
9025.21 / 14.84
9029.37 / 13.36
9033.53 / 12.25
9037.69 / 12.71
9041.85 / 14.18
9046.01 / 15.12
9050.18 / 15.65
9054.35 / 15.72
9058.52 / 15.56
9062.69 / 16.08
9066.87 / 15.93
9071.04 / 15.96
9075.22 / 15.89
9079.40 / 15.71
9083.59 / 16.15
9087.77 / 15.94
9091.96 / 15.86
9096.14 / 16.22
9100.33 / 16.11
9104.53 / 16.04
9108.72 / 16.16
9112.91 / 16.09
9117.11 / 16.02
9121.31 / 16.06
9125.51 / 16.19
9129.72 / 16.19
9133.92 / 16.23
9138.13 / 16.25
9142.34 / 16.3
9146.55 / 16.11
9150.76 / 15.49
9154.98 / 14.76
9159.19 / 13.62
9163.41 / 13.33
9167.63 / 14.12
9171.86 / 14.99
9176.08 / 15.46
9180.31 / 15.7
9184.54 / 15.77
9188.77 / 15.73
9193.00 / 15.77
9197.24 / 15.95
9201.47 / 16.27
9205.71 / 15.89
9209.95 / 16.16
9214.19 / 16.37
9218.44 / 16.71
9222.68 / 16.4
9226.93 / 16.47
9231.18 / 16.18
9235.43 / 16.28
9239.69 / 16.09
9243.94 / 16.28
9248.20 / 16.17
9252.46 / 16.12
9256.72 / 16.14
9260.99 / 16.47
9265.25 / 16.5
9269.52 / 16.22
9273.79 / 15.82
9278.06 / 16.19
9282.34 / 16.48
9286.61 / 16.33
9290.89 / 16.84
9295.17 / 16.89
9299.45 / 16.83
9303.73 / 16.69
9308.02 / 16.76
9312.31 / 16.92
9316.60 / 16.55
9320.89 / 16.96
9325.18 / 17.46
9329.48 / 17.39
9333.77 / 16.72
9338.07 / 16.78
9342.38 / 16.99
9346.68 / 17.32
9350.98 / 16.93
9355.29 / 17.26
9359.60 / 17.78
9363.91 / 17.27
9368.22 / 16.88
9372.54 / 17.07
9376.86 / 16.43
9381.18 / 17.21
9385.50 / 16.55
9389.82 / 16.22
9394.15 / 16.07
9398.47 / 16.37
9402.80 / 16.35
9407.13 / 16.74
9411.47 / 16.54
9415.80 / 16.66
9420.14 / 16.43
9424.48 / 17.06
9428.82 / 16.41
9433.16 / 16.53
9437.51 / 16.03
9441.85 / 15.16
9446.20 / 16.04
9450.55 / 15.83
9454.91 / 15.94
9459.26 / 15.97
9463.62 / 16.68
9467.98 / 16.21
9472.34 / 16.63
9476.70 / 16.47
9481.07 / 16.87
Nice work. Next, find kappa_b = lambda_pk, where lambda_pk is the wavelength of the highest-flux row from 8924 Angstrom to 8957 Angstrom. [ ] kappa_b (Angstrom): 8946.59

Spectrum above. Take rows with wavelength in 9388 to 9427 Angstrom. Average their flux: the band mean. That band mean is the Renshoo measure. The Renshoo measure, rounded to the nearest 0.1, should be 16.5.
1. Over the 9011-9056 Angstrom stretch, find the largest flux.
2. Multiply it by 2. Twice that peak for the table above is 31.4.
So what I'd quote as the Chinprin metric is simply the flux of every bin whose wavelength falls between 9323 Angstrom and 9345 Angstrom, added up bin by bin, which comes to 85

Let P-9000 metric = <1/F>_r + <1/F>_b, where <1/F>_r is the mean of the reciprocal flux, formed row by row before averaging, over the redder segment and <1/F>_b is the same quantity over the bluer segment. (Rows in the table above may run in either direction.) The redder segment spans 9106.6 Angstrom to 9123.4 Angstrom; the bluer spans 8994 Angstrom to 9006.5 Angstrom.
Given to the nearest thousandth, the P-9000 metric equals 0.127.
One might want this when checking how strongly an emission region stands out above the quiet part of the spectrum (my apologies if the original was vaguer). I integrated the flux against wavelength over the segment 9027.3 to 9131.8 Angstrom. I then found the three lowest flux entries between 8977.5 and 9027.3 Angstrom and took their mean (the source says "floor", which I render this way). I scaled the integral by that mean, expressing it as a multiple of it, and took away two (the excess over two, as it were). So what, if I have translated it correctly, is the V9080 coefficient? 110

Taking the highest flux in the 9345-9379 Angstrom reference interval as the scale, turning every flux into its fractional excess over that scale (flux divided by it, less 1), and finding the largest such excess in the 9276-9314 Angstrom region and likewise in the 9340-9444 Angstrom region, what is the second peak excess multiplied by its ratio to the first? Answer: 0.000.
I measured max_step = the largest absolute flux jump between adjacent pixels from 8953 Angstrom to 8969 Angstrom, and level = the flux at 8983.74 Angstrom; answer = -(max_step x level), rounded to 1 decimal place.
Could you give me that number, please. -9.8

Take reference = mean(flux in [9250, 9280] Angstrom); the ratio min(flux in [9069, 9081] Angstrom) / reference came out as 0.97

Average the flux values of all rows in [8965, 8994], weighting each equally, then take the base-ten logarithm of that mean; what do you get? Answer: 1.18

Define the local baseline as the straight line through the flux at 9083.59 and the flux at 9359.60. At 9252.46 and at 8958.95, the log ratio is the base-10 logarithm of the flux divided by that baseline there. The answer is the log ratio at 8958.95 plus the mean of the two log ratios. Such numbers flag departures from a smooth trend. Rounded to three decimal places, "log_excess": -0.012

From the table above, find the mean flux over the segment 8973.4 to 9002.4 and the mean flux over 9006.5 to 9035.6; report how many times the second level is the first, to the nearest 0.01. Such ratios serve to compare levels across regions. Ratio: 0.96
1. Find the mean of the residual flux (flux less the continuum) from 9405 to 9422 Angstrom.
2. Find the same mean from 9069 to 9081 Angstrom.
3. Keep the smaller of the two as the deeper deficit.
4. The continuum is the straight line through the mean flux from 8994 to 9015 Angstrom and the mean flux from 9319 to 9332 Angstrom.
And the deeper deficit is -1.2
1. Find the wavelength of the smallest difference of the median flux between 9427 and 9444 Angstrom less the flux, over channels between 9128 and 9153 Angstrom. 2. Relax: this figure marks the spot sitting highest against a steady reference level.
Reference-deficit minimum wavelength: 9142.34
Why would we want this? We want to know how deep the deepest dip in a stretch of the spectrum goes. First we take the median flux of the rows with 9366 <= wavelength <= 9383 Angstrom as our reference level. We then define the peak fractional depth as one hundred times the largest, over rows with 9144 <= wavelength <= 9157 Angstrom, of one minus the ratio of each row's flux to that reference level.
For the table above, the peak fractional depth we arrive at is 13.0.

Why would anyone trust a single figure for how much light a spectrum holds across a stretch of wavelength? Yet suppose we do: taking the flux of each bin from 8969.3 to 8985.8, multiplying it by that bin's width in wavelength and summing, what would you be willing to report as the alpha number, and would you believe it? 255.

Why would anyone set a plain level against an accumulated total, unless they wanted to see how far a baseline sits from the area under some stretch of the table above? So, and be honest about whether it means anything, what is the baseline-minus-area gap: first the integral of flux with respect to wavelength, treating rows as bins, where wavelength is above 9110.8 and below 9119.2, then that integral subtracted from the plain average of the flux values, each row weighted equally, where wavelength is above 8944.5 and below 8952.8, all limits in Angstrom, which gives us -119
